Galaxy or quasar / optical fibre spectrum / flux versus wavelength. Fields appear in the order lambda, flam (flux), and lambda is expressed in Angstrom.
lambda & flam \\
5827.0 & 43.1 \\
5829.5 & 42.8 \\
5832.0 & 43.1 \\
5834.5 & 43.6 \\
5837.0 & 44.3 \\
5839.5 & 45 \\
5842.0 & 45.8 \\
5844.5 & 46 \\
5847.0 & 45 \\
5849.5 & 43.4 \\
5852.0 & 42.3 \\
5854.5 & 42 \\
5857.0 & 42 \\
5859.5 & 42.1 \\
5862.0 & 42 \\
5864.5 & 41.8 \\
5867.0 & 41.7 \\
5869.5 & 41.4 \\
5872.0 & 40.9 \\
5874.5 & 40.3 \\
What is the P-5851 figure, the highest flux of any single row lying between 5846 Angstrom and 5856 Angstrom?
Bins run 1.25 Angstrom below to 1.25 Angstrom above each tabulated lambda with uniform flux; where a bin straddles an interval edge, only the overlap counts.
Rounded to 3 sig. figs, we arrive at 45.0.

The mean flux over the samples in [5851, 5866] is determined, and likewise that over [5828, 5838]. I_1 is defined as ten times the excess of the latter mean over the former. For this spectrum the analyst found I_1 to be 14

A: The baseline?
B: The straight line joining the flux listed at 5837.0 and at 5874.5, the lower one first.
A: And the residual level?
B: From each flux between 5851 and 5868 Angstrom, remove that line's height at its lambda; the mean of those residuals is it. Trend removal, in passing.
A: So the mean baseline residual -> 0.1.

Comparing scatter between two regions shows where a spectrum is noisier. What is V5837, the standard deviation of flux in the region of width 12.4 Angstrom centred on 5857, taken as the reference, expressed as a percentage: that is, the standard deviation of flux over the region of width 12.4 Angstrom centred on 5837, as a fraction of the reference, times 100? 827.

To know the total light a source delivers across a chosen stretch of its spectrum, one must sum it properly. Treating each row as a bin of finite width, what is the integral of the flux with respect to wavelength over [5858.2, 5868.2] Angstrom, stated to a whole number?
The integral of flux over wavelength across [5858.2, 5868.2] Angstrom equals 419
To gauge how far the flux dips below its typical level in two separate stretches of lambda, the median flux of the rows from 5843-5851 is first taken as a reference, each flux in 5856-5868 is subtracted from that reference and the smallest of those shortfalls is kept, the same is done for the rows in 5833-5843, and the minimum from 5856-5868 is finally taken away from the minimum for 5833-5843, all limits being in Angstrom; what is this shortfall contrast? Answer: -3.7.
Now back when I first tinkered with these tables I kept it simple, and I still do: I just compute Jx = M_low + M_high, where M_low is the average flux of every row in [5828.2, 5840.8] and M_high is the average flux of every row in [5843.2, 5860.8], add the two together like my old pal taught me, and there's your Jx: 87.0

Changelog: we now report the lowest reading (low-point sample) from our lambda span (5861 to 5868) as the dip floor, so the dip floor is 41.7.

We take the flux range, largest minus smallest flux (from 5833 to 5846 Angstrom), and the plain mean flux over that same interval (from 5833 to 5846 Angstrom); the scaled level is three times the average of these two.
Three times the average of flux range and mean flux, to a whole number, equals 71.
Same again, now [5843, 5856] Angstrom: 72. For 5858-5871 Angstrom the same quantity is 64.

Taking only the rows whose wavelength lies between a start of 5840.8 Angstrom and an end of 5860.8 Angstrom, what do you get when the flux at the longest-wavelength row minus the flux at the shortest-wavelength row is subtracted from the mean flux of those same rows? 47.3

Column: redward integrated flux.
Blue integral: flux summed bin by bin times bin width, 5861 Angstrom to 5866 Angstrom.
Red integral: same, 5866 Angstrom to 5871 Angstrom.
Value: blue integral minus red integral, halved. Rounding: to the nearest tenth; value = 0.9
